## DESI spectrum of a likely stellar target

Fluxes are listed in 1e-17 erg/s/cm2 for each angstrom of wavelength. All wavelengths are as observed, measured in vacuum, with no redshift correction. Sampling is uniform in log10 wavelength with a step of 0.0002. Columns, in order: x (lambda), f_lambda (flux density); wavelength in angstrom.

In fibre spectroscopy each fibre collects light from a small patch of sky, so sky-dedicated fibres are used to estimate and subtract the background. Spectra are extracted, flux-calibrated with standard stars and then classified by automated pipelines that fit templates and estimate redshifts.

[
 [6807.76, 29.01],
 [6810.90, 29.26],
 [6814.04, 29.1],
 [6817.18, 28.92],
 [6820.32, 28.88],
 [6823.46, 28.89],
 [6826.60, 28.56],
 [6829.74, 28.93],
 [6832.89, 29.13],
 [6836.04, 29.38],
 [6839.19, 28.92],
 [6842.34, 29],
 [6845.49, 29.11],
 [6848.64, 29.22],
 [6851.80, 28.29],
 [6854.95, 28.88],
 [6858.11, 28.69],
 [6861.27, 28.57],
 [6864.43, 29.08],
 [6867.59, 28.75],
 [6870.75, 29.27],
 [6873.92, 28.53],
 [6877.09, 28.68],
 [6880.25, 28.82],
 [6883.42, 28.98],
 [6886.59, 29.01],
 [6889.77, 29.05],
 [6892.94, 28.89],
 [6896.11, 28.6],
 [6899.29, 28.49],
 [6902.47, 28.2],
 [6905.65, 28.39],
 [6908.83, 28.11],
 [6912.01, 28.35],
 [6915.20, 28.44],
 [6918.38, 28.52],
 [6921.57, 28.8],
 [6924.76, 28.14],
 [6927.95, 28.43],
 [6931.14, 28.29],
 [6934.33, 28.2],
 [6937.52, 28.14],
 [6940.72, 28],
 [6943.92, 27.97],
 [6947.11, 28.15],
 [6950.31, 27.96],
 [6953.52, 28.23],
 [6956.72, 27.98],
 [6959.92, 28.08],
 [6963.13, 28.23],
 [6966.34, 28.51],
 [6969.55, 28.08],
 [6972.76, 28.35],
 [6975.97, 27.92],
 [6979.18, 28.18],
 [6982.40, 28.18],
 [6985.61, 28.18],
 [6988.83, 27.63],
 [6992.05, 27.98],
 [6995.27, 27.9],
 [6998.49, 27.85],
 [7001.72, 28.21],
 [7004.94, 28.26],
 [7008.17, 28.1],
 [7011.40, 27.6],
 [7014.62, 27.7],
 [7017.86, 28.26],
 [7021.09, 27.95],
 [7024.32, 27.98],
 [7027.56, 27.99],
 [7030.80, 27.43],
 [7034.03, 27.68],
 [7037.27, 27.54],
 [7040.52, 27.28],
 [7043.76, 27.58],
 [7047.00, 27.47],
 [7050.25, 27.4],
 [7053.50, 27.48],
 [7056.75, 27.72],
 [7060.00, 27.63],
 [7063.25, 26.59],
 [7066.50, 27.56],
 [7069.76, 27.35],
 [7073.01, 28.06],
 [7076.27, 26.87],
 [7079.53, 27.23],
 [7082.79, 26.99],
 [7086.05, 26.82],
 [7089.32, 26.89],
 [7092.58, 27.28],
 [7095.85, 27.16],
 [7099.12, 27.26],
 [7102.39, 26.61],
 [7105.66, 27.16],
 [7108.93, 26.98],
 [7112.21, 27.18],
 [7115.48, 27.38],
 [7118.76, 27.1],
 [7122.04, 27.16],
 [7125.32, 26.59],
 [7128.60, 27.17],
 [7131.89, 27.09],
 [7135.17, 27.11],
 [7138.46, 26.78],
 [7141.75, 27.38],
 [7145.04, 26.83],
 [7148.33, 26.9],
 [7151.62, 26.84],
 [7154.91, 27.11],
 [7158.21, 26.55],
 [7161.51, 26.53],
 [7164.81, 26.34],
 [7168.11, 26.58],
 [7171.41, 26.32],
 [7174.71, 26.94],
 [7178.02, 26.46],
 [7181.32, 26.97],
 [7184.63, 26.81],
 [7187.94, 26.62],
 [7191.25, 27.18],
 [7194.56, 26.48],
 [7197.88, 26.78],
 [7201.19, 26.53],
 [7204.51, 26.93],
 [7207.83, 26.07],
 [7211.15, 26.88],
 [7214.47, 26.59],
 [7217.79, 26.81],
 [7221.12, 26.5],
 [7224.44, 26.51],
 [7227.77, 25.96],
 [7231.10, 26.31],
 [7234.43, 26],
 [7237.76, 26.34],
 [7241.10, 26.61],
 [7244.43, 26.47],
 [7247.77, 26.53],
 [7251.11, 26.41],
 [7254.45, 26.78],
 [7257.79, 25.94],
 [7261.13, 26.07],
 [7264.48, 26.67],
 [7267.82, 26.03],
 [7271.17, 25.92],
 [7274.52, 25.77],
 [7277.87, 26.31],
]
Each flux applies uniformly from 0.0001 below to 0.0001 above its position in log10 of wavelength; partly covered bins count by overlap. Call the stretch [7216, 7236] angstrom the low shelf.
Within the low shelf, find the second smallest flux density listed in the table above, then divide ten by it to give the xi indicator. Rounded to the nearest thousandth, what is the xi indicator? 0.385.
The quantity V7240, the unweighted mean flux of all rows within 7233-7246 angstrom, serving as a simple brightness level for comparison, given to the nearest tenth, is 26.4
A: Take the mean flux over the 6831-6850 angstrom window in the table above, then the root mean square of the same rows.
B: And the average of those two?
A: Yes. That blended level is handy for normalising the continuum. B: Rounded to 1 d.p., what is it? 29.1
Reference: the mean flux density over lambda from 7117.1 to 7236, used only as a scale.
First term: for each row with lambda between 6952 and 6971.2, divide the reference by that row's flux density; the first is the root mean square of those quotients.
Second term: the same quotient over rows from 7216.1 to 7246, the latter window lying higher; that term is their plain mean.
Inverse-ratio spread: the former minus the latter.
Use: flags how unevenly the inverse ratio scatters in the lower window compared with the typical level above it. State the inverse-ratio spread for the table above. -0.065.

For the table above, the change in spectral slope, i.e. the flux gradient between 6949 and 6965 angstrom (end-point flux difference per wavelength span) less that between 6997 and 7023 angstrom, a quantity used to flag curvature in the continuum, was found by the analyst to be 0.017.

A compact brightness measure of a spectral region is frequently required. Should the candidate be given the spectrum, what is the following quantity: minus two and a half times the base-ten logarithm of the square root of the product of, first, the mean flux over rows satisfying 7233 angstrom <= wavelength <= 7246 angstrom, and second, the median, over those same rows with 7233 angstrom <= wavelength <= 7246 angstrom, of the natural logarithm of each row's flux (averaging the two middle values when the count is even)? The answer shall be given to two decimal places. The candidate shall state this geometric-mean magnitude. -2.42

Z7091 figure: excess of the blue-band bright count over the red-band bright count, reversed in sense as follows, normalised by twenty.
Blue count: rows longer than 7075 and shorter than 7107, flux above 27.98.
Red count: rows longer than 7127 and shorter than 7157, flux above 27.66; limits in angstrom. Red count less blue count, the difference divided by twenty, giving 0.0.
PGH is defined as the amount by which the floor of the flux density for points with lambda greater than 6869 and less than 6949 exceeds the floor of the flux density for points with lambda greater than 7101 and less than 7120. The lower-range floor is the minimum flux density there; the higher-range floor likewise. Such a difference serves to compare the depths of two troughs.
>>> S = 1.4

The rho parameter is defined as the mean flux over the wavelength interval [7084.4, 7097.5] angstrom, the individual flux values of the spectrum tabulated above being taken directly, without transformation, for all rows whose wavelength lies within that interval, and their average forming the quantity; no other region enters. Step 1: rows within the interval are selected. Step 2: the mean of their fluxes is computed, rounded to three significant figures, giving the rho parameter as 27.0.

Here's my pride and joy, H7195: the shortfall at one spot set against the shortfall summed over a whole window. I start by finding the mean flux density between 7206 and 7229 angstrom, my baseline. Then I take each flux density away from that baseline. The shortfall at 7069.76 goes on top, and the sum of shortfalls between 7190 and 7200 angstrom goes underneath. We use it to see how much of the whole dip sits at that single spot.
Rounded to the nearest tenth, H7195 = 0.9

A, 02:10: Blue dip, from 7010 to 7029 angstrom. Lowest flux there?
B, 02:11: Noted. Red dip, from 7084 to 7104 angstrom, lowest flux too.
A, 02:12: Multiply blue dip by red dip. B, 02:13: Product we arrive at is 734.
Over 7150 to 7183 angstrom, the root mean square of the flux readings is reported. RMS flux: 26.7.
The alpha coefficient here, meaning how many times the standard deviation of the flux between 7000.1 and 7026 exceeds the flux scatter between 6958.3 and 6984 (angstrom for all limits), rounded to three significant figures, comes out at 1.40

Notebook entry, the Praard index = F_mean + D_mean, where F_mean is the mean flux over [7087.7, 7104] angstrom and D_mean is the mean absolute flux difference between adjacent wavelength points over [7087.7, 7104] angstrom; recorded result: 27.4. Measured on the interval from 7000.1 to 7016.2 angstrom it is 28.2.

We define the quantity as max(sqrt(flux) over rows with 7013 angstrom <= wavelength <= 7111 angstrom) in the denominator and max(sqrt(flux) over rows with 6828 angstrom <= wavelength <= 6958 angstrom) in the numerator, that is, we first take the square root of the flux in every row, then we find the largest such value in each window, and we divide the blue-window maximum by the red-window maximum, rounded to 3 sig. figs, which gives 1.02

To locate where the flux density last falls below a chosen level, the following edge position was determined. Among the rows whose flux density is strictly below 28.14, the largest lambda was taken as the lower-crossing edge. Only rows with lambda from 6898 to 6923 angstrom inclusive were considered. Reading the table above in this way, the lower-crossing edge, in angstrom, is 6908.83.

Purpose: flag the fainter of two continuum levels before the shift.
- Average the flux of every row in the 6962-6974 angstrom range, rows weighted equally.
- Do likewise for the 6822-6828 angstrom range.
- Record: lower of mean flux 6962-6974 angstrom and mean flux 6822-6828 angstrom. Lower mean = 28.3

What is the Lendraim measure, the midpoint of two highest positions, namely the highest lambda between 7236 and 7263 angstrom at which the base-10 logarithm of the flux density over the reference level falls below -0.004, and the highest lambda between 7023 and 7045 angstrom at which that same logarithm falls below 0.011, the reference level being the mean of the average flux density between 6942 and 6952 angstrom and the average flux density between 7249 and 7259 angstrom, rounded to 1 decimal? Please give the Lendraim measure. 7152.4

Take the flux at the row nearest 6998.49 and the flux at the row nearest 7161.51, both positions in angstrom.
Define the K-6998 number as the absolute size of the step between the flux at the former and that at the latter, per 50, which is 0.026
